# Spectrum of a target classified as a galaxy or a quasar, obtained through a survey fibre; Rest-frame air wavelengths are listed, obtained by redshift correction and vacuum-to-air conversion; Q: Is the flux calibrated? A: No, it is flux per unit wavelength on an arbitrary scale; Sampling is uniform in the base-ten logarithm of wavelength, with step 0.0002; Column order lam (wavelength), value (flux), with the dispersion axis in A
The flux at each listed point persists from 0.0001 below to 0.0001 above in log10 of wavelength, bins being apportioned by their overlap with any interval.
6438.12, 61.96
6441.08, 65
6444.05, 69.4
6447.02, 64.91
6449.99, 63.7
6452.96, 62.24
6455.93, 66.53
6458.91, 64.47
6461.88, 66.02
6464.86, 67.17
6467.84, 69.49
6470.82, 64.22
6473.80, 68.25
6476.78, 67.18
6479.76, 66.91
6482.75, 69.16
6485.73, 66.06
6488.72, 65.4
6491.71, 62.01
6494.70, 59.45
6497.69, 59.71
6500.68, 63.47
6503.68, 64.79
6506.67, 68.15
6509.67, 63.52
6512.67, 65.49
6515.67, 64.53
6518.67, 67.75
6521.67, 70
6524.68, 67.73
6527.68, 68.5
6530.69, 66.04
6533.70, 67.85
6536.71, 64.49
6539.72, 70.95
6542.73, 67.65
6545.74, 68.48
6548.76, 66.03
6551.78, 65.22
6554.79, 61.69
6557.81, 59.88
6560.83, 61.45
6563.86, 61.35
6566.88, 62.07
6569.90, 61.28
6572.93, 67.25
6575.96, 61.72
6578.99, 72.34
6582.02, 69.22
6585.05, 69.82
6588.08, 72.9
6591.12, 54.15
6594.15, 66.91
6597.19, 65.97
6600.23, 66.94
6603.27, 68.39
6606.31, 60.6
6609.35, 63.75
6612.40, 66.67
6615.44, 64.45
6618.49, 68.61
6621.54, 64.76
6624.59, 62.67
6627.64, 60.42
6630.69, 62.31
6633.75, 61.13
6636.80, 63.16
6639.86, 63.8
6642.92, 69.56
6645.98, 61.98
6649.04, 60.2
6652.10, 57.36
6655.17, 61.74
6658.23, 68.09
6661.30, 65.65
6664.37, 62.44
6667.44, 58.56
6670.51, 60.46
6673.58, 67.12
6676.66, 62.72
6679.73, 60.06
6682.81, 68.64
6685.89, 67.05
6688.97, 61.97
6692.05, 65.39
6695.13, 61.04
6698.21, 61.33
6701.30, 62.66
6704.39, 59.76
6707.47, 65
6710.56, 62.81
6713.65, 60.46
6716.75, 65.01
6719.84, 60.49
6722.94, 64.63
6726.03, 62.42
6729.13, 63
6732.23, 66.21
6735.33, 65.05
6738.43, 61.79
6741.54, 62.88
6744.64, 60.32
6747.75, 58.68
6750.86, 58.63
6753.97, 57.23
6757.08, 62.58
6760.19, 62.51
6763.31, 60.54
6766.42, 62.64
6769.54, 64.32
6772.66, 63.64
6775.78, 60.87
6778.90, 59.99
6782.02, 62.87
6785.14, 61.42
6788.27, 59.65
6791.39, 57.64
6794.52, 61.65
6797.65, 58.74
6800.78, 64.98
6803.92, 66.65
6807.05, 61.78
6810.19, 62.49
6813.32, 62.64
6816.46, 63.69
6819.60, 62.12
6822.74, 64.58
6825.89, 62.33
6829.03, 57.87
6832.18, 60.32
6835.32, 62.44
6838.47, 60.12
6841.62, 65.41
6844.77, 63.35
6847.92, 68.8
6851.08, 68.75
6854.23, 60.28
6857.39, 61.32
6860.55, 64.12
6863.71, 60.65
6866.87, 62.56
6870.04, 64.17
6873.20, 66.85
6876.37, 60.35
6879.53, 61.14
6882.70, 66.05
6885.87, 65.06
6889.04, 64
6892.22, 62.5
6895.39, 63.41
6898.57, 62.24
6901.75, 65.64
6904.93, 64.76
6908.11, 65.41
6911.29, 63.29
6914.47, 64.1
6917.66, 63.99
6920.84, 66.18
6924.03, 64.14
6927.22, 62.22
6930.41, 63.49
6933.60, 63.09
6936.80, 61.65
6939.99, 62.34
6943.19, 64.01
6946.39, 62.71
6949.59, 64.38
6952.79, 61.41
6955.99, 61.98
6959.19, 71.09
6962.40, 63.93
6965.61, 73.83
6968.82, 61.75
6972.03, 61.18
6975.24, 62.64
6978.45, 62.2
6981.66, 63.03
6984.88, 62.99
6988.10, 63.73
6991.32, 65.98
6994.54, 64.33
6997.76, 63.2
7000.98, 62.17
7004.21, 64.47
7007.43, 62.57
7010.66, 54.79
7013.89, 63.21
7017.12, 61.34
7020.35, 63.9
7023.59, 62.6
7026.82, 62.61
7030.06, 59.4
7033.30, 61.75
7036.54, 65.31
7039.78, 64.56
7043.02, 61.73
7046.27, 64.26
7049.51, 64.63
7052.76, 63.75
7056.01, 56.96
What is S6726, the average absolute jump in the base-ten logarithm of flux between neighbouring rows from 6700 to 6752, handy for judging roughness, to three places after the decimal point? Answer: 0.018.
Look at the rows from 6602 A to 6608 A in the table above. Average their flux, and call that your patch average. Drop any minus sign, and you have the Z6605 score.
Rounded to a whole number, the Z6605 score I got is 64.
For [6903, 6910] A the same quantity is 65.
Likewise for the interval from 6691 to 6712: 63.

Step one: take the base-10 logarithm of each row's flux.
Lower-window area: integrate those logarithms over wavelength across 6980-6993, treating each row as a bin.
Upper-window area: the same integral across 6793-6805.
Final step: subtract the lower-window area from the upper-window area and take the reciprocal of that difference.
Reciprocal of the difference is -1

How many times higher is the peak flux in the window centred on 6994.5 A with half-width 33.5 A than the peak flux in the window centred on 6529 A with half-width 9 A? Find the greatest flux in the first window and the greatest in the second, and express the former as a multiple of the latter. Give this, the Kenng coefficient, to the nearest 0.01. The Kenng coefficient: 1.05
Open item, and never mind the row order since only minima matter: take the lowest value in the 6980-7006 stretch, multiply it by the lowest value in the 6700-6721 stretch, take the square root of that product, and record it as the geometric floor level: 61.0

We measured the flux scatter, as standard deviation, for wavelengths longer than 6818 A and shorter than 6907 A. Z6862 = 2.6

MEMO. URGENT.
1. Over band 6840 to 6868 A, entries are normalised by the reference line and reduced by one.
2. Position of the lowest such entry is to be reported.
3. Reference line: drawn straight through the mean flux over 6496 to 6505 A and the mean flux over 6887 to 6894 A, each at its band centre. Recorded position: 6854.23 A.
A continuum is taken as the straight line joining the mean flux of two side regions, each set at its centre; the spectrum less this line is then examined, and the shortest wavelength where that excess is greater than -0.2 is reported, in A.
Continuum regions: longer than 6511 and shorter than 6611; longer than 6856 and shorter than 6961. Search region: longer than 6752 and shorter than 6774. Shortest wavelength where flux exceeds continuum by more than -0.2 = 6769.54 A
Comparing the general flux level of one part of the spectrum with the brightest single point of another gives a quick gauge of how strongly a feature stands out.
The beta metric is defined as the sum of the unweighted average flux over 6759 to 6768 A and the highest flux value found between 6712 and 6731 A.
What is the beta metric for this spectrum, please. 127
